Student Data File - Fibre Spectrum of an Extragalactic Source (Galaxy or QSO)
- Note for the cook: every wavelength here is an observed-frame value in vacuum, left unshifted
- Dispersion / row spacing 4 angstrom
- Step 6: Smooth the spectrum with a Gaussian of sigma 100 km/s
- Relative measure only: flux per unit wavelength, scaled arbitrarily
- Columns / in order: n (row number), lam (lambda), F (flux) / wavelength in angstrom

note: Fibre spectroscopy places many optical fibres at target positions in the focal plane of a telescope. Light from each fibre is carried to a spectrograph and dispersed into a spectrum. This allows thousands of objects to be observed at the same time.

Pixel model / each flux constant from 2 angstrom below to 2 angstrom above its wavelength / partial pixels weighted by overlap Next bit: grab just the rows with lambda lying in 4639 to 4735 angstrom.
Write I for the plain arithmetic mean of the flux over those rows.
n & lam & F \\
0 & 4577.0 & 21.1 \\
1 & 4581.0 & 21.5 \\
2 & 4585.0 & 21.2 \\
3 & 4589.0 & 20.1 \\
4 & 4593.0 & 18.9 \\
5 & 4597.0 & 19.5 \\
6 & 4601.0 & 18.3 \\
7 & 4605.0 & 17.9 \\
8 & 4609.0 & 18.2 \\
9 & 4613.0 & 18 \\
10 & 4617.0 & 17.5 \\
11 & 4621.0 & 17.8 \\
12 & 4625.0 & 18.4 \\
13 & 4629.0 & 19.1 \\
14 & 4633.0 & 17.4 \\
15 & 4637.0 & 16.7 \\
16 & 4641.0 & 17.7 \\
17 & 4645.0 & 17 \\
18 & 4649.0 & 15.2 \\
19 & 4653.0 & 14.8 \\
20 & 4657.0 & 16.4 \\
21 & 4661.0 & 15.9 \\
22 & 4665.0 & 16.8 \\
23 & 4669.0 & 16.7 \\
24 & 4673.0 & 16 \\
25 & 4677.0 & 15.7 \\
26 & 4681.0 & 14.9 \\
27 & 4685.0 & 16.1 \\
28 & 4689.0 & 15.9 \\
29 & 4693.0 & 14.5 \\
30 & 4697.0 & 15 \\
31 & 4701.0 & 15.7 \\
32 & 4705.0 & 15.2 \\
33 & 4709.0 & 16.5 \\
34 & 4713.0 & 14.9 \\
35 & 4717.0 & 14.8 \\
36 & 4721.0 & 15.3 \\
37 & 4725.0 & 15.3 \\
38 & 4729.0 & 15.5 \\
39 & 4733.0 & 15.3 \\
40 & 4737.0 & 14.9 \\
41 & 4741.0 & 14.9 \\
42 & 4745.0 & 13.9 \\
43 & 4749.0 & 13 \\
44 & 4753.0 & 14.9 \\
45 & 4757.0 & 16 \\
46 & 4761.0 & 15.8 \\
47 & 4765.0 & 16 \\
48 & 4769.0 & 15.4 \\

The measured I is 15.7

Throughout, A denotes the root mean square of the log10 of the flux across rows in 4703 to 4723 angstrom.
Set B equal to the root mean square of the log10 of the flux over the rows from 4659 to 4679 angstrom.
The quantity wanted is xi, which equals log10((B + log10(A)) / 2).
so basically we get -0.193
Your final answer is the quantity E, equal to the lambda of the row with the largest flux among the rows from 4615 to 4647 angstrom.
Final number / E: 4629.0 angstrom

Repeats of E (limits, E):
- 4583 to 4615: 4585.0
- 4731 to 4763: 4757.0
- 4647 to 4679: 4665.0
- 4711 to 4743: 4729.0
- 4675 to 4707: 4685.0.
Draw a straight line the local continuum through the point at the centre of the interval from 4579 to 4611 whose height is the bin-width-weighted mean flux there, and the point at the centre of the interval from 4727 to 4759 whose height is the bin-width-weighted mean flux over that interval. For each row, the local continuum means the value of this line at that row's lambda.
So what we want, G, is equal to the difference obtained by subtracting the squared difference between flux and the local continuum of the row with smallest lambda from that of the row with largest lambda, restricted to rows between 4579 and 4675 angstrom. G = -1.6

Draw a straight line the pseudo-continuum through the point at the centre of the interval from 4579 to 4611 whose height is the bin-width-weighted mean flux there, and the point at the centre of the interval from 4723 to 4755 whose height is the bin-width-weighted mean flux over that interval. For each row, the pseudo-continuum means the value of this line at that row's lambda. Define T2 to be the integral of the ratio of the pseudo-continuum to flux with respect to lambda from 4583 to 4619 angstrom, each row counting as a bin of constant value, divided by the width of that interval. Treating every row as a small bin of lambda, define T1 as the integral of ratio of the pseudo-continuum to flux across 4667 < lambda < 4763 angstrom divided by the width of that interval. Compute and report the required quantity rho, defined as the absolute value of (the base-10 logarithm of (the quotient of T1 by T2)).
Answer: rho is 0.003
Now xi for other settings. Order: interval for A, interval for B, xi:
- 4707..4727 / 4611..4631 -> -0.176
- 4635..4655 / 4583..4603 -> -0.163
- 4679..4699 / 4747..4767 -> -0.203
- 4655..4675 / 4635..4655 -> -0.189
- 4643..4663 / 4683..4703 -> -0.198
